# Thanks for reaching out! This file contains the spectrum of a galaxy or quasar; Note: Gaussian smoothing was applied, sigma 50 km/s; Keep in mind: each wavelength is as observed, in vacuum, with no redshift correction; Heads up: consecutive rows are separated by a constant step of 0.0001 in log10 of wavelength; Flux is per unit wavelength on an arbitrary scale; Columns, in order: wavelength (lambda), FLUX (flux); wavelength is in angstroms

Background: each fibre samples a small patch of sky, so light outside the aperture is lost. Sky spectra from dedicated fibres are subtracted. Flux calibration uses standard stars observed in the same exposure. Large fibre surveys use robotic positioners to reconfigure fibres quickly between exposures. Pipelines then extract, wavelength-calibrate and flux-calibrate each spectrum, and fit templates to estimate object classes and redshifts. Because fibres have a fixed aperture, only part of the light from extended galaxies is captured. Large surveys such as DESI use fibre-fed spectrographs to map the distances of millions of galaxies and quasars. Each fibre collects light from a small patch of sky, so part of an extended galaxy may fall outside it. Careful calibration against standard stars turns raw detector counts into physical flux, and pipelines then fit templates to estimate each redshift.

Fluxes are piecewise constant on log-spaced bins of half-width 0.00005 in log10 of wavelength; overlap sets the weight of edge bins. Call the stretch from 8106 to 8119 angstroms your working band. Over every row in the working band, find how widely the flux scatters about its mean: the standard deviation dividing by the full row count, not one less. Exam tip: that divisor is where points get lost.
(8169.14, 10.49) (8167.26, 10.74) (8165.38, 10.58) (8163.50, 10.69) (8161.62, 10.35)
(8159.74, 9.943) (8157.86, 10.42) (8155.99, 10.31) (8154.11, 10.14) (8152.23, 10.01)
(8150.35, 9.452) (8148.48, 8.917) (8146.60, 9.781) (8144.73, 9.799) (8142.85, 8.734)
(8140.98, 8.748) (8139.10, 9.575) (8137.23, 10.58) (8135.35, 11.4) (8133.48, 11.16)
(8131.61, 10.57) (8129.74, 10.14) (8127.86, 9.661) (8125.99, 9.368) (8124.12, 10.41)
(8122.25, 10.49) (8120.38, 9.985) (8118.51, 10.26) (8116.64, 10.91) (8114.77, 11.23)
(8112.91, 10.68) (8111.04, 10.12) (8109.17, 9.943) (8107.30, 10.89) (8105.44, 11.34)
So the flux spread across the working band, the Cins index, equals 0.440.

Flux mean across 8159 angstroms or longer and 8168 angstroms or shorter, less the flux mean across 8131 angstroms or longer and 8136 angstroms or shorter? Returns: -0.6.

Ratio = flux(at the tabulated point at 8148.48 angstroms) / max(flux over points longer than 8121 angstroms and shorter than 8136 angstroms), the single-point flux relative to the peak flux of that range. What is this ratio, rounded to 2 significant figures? 0.78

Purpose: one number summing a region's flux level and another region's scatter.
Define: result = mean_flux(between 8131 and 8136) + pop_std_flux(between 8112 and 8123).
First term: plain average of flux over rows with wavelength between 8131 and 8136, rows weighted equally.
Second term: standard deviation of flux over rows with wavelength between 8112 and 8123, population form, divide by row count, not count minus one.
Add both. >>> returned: 11.5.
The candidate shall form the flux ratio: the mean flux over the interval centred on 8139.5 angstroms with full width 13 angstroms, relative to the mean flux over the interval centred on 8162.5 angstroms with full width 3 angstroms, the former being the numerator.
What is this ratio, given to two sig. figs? 0.95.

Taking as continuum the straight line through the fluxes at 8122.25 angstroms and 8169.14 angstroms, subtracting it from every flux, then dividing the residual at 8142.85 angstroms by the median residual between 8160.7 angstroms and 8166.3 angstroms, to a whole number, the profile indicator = -20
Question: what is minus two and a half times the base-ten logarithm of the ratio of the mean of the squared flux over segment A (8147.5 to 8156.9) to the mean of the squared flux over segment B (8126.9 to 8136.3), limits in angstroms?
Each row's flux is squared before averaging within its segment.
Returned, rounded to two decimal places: 0.18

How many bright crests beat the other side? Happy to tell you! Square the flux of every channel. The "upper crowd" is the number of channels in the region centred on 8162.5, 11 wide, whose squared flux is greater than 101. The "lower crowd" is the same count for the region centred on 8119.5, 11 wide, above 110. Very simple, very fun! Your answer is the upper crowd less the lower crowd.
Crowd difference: 2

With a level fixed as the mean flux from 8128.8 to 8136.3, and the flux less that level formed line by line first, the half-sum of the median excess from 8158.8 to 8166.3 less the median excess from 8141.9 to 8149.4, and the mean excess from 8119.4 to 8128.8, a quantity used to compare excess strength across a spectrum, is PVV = 0.14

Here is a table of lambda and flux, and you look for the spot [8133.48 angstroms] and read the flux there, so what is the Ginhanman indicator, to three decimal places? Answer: 11.160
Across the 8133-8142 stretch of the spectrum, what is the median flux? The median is 10.6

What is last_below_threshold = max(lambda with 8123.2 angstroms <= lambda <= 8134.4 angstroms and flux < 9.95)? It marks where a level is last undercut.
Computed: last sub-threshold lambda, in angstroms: 8127.86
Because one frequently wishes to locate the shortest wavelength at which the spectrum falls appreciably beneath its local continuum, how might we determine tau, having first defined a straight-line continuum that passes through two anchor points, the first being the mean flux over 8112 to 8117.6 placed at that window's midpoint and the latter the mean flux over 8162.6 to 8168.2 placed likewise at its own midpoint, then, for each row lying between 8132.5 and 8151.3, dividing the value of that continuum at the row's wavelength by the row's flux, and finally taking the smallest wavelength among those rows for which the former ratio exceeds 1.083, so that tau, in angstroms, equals 8139.10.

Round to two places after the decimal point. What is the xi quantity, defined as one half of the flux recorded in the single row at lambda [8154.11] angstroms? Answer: 5.07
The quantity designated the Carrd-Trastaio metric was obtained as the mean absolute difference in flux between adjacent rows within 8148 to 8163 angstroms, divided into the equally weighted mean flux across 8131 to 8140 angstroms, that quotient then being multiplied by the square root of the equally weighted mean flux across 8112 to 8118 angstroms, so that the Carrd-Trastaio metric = 103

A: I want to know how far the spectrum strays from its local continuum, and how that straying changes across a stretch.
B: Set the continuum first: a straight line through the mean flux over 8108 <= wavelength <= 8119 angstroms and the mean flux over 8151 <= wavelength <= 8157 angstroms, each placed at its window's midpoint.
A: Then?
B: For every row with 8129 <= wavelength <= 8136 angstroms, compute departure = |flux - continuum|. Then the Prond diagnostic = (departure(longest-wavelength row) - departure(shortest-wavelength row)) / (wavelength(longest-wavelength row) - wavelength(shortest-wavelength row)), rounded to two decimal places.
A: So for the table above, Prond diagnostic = 0.15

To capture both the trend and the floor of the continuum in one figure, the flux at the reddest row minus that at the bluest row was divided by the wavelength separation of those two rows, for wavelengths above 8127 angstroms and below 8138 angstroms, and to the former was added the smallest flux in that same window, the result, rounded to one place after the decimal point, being 9.8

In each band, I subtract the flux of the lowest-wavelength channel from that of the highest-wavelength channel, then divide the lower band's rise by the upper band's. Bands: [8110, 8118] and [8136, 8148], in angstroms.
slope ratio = -1.0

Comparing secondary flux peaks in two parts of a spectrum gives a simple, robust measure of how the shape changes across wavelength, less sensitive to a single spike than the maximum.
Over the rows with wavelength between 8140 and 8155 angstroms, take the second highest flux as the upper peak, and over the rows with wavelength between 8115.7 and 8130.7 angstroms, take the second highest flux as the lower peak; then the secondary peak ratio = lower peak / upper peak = 1.05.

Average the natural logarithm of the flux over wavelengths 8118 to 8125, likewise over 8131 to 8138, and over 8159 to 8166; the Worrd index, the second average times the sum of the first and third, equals 11.2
